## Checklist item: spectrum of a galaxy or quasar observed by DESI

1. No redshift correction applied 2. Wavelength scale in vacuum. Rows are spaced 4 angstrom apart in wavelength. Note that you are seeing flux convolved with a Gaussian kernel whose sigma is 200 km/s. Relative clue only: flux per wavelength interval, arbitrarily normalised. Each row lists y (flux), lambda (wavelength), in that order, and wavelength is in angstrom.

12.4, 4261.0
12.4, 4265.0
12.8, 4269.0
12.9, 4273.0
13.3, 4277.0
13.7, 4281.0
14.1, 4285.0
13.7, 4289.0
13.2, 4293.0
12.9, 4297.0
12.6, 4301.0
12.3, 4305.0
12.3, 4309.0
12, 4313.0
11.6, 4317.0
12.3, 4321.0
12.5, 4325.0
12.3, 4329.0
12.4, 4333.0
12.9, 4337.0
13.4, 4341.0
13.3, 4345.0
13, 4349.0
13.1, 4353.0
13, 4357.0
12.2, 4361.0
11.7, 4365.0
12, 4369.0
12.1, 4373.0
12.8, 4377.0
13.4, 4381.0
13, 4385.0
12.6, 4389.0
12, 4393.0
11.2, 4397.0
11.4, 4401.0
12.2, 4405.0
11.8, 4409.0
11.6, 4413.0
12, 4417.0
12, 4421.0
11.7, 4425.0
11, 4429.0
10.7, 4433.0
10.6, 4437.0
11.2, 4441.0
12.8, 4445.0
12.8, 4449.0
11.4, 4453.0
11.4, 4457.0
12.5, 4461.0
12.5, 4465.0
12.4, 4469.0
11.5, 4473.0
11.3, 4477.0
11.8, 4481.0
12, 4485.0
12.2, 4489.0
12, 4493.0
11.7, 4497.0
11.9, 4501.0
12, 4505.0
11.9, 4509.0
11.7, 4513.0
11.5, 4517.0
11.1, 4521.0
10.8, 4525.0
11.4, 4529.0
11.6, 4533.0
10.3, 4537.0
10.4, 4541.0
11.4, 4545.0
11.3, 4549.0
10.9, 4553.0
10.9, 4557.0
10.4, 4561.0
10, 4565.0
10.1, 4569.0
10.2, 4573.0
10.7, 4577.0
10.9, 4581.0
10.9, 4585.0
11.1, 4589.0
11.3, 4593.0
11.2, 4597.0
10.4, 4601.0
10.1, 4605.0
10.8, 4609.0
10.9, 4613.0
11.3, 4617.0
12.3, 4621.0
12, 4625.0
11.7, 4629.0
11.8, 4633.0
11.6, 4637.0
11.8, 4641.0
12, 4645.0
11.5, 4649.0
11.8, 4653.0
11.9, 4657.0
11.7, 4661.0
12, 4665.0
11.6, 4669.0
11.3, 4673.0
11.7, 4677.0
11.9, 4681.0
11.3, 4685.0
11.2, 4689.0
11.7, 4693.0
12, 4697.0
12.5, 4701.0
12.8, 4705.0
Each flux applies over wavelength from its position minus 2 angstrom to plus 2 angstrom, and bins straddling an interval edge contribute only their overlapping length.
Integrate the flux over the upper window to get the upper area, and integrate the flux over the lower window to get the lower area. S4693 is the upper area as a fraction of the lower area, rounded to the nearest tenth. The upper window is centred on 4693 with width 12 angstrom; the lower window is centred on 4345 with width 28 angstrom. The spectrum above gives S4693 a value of 0.4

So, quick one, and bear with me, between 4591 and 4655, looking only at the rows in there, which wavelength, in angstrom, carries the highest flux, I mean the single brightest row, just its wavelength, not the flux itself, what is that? 4621.0 angstrom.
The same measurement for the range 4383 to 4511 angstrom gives 4385.0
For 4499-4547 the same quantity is 4505.0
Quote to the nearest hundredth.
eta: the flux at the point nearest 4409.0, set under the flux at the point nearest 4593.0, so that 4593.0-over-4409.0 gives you 0.96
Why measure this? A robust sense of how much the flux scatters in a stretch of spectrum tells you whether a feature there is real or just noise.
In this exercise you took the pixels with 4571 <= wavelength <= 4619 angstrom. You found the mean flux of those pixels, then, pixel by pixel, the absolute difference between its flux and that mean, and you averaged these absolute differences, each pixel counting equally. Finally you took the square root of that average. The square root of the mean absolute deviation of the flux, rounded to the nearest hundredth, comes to 0.56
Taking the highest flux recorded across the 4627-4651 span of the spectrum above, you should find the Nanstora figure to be 12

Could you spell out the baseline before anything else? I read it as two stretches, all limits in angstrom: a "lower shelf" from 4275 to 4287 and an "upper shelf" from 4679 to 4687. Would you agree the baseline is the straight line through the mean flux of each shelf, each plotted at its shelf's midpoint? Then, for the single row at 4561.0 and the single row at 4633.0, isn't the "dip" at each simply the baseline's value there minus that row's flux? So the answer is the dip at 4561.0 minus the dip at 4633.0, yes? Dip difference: 1.8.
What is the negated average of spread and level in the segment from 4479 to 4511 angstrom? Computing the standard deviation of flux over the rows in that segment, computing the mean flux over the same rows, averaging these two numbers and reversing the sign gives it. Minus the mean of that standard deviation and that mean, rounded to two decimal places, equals -6.04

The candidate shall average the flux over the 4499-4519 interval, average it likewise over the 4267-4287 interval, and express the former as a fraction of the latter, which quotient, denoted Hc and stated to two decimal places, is 0.88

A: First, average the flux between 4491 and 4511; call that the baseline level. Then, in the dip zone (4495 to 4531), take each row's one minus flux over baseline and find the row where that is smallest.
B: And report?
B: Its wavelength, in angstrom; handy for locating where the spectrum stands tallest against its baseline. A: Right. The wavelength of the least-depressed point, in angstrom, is 4505.0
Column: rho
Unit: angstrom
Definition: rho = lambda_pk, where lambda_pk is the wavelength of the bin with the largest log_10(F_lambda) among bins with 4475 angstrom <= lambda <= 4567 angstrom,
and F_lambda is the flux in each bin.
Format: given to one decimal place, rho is 4489.0 angstrom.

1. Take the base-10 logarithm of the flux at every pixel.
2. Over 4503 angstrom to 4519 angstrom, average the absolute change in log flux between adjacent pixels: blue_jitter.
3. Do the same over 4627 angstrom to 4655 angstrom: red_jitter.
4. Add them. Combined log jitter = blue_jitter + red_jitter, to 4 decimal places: 0.0154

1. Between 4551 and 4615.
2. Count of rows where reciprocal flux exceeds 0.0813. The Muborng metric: 16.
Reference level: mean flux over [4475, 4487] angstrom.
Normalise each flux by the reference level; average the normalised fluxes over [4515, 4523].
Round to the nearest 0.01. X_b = 0.97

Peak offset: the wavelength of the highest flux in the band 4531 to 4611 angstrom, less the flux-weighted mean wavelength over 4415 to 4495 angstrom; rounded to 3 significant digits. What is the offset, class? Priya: 77.7 angstrom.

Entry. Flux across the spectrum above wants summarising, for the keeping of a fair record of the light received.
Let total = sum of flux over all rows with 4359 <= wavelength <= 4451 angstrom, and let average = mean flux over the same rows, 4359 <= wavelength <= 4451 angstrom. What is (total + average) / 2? 143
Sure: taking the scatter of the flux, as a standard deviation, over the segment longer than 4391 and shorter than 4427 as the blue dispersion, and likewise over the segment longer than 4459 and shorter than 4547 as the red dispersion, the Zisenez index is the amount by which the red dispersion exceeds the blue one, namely 0.3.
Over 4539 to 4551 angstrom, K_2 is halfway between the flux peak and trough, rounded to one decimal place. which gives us 10.9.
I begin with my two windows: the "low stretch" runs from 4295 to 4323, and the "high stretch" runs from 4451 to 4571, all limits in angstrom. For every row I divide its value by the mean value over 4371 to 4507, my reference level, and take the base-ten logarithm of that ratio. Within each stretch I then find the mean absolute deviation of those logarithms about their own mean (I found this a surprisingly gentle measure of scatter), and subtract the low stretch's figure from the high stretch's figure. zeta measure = 0.011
